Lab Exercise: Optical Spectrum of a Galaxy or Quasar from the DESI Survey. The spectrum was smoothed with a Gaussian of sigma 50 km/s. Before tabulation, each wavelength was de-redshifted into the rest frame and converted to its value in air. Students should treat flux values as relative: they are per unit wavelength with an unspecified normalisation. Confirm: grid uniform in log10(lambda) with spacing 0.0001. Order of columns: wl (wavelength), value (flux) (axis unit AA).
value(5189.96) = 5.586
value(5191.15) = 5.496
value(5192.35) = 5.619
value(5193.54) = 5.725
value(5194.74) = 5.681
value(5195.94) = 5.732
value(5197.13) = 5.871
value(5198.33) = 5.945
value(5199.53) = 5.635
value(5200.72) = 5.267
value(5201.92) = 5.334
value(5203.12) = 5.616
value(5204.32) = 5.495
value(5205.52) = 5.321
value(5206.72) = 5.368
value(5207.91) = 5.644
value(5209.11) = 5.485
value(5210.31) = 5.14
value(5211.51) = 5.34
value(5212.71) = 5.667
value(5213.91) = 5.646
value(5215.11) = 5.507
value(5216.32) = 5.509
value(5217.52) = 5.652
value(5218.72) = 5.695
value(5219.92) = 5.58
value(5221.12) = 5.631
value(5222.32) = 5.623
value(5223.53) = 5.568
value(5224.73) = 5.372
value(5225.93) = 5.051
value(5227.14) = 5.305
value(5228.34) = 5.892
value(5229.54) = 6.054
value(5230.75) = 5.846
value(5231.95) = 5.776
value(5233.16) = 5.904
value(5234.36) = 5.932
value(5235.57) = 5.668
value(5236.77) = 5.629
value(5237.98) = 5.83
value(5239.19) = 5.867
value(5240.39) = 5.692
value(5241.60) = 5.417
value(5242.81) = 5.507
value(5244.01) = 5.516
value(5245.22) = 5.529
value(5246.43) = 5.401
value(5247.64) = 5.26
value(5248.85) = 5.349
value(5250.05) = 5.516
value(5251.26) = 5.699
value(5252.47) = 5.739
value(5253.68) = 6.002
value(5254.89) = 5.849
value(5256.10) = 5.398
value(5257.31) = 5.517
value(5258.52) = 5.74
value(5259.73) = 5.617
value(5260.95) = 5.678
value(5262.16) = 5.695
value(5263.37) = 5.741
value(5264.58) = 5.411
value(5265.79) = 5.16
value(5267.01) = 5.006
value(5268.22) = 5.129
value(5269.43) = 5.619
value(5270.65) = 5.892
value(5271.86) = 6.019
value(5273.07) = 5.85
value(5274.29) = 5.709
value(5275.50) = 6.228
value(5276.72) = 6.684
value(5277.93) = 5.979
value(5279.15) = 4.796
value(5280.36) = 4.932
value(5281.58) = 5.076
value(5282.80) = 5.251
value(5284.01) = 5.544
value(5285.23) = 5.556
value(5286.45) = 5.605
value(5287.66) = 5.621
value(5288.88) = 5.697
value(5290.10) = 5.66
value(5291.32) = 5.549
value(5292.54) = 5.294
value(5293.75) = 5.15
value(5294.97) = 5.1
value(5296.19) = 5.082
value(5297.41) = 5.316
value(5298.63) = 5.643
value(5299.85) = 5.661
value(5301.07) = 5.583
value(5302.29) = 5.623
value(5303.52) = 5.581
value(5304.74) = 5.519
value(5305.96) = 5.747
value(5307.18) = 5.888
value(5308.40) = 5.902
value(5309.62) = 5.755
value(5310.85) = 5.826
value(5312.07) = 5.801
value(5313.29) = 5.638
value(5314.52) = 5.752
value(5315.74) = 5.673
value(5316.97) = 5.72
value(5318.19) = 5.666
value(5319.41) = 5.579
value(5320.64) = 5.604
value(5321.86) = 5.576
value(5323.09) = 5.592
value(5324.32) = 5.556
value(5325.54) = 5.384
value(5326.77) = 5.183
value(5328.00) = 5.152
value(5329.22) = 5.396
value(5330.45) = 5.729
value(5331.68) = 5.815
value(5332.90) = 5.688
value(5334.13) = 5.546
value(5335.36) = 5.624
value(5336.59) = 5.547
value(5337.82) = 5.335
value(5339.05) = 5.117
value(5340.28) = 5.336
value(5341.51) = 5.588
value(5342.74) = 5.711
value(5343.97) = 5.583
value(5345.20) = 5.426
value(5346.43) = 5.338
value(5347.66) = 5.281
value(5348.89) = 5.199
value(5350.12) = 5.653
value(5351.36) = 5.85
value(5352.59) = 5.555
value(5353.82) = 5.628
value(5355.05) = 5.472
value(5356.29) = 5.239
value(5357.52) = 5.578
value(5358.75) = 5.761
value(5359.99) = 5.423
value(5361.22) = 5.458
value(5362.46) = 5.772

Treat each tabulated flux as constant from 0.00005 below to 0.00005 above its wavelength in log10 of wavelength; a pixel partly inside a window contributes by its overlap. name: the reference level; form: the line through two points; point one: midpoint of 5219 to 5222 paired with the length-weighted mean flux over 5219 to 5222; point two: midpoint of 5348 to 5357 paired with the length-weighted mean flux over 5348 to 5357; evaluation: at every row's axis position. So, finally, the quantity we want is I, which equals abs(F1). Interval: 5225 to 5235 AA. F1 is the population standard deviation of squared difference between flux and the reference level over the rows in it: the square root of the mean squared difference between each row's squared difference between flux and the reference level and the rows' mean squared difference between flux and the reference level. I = 0.09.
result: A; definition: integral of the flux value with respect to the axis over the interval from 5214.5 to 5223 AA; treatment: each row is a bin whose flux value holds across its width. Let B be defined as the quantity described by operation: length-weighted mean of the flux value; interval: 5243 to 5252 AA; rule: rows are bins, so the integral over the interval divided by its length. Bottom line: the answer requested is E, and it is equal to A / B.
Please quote 8.68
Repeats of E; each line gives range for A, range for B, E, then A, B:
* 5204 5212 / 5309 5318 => 7.53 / 43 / 5.73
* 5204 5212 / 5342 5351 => 7.90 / 43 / 5.47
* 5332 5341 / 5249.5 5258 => 8.67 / 49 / 5.68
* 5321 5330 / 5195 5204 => 8.67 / 49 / 5.63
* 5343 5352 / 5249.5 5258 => 8.70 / 49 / 5.68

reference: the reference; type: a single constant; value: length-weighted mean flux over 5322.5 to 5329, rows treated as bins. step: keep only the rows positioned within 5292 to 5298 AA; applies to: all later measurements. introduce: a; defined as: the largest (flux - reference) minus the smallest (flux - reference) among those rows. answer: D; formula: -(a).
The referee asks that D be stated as -0.23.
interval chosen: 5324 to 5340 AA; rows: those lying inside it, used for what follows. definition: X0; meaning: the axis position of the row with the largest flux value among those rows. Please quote 5331.68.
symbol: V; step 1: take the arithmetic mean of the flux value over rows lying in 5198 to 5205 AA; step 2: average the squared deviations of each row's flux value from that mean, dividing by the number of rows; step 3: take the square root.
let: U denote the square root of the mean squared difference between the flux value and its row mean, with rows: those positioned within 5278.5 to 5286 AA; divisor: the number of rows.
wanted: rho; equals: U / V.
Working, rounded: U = 0.29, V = 0.22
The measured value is 1.3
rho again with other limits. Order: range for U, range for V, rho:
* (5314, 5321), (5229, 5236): 0.5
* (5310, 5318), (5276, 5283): 0.1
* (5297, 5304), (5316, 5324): 2.2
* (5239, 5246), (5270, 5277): 0.5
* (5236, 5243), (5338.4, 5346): 0.8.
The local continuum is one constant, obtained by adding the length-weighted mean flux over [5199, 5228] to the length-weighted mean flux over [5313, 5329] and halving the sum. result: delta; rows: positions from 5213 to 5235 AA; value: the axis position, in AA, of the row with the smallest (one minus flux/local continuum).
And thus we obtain 5229.54 AA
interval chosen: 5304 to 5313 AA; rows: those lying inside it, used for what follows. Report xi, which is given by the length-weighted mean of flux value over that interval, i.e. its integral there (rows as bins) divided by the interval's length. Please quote 5.77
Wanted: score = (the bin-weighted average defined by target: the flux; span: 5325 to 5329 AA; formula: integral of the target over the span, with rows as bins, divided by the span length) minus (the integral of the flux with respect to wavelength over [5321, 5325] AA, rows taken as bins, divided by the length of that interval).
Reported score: -0.32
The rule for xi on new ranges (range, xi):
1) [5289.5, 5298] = 5.31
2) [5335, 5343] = 5.45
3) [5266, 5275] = 5.59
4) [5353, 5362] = 5.51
